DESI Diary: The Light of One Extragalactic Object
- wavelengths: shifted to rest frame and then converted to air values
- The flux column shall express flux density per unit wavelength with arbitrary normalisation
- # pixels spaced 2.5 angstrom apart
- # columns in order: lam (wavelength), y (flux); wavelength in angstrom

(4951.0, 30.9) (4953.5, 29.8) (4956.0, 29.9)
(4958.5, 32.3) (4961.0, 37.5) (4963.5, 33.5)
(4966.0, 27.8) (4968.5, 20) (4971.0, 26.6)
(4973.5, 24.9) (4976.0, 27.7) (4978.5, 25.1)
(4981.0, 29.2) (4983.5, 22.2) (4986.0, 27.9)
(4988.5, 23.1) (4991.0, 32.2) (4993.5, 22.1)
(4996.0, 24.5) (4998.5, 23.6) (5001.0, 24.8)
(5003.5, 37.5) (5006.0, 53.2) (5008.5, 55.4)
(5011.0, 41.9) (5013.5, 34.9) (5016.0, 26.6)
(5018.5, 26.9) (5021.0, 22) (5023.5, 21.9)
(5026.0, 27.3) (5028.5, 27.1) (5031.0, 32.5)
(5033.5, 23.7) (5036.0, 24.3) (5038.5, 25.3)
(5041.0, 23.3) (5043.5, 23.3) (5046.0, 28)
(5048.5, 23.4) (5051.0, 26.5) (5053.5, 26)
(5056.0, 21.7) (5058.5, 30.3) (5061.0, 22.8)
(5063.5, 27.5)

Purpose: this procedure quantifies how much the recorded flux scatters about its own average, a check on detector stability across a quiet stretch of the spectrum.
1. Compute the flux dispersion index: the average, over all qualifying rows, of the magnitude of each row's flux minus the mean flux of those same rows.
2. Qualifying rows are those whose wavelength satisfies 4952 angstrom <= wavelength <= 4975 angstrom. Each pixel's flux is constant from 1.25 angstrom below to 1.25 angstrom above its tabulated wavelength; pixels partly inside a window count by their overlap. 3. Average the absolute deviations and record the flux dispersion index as 3.8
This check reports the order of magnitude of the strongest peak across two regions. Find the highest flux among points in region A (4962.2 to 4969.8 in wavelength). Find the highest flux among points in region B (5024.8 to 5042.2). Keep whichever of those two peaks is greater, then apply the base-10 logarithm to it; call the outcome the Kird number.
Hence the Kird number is 1.53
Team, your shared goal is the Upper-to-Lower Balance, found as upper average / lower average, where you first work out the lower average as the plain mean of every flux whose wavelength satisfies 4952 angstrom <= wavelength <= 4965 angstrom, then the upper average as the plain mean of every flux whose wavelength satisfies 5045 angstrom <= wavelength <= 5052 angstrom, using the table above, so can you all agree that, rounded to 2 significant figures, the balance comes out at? 0.80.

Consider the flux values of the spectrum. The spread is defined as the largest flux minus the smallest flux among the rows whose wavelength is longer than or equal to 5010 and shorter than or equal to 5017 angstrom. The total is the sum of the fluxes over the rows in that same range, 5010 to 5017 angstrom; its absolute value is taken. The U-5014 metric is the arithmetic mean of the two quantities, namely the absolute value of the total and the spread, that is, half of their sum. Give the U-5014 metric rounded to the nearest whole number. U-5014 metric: 59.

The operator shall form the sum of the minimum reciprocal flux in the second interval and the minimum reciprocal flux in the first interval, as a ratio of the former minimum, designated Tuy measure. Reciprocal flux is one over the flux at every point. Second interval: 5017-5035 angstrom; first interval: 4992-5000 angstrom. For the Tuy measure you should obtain 2.3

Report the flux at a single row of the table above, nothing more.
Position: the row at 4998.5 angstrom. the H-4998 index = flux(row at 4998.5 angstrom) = 23.6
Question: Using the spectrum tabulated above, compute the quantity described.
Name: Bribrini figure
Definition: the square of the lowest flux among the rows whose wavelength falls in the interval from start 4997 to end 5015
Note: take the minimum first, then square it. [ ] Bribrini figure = 557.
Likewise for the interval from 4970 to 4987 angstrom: 493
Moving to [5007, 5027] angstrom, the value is 480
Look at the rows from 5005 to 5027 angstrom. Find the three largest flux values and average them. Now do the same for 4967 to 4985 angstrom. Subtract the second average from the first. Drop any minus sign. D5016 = 22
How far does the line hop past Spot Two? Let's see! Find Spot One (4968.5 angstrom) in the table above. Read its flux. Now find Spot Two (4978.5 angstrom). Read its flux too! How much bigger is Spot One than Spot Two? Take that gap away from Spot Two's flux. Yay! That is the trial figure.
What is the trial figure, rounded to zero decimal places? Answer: 30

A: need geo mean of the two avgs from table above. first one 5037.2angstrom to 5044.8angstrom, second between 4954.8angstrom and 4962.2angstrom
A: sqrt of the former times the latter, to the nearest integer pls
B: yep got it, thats 28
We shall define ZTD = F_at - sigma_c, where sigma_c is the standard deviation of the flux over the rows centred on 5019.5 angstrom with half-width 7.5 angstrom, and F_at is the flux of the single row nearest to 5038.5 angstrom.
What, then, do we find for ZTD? 21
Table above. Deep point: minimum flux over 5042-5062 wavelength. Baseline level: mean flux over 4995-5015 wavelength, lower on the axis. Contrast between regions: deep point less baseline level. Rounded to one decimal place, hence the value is -15.3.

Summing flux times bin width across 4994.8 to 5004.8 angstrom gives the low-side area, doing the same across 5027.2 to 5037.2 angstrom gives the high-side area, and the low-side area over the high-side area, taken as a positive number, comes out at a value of 1.03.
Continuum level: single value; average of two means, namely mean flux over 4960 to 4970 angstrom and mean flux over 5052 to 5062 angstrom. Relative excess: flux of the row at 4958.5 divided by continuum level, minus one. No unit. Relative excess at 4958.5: 0.18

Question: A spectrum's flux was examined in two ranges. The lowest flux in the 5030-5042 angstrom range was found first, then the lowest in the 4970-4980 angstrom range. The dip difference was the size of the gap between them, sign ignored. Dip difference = 2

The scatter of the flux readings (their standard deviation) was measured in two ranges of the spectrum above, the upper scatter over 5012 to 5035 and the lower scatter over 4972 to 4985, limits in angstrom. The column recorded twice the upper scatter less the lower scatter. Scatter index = 6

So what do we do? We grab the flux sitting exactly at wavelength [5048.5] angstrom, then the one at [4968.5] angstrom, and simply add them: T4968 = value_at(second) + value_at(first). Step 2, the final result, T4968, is 43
